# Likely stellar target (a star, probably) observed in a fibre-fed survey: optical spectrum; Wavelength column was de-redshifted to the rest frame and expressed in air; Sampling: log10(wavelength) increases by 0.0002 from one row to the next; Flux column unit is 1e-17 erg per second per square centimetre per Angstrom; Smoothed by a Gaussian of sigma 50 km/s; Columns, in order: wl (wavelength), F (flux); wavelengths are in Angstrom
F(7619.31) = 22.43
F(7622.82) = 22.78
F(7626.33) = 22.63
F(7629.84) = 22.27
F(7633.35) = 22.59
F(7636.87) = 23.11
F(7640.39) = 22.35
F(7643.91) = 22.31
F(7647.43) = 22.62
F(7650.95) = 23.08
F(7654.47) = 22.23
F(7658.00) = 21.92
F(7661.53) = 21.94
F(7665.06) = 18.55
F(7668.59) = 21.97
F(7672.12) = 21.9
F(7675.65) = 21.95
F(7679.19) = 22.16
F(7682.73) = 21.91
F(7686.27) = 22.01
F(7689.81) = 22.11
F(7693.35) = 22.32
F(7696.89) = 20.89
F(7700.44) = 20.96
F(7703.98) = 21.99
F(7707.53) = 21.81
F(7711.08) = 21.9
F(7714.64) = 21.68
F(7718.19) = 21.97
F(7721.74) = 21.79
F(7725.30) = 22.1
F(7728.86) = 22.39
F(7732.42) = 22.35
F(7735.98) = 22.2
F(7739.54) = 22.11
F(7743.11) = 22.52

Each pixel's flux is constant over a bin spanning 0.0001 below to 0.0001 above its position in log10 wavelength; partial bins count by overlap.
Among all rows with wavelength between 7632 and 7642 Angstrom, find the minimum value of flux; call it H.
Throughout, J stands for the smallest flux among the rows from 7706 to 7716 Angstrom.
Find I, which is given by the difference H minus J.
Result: 0.7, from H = 22.35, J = 21.68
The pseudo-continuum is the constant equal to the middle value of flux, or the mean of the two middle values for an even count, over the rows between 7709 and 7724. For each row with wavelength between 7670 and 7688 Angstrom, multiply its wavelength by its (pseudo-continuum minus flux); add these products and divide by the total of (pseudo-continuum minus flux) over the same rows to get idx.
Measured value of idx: 7680.1 Angstrom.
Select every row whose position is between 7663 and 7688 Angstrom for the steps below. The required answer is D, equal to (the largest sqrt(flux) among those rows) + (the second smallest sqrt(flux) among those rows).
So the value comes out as 9.39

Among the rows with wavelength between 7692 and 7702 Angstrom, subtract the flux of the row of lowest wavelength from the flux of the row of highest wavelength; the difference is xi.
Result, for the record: -1.4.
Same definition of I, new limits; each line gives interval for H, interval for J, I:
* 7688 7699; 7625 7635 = -1.4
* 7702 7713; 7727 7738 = -0.4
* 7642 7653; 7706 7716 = 0.6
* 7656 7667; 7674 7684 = -3.4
